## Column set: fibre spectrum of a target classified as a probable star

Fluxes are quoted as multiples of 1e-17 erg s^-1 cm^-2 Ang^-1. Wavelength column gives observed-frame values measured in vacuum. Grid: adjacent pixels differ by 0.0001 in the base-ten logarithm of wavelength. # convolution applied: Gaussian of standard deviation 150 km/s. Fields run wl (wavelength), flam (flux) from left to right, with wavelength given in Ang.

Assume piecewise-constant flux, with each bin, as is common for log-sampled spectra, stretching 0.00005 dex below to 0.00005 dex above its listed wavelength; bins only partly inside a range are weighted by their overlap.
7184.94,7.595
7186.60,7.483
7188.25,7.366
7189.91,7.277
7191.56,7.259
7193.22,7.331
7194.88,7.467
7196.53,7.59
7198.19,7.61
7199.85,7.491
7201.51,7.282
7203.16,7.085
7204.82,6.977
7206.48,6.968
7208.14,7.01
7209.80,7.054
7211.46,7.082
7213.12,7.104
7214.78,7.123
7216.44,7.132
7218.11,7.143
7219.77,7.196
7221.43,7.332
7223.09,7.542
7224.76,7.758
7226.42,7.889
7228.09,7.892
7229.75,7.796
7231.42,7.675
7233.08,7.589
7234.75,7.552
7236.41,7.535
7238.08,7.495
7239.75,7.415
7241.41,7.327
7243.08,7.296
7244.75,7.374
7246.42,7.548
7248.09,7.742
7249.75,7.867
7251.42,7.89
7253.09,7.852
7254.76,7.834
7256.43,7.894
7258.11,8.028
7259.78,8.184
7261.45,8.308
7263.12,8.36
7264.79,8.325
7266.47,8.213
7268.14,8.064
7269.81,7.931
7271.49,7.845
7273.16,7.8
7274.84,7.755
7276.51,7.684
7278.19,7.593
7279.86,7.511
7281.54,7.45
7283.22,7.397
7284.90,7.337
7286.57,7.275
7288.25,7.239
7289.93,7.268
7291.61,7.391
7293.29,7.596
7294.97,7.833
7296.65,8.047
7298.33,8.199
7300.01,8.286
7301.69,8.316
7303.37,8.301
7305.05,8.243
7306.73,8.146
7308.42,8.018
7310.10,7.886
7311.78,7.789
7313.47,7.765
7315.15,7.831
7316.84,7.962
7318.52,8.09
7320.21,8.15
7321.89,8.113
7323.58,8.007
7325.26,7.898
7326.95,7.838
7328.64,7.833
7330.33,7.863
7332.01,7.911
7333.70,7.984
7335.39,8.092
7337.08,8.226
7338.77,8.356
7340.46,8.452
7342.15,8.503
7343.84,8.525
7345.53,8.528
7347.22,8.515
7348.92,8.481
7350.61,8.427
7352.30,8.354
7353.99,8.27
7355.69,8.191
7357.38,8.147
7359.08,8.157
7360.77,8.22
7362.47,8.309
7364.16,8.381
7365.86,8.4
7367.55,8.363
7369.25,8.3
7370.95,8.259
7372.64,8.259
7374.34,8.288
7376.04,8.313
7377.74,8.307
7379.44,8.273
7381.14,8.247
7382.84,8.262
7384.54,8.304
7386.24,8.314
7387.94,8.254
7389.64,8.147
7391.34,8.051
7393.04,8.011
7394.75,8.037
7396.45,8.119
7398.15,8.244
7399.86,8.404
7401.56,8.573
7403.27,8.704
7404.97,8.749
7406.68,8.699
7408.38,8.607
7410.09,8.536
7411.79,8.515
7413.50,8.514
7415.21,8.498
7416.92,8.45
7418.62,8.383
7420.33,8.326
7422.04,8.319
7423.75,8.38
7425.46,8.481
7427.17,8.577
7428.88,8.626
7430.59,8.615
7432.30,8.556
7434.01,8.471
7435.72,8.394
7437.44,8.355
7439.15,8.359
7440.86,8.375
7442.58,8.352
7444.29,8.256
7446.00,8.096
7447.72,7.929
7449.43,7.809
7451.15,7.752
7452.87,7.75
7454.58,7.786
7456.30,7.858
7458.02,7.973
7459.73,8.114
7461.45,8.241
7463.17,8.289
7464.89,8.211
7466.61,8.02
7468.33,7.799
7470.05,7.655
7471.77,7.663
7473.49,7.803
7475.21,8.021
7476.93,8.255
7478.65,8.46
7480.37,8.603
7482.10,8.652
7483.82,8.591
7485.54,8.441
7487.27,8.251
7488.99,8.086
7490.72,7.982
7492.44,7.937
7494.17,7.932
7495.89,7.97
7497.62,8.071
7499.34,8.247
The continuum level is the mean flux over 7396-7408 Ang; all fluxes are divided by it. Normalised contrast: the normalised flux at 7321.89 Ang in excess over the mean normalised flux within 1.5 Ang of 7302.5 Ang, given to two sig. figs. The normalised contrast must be -0.023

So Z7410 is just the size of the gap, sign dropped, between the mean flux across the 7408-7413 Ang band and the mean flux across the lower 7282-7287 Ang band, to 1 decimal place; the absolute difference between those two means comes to 1.2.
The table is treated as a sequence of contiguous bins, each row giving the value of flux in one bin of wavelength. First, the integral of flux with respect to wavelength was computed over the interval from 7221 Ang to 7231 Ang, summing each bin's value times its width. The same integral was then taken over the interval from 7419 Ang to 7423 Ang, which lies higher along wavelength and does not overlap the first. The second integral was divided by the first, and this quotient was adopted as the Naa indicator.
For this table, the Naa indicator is 0.4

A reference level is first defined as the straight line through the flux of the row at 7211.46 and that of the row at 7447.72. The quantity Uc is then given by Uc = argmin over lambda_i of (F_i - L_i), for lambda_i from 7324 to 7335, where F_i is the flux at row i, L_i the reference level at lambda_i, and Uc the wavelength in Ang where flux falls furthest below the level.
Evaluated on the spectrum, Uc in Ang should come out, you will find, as 7328.64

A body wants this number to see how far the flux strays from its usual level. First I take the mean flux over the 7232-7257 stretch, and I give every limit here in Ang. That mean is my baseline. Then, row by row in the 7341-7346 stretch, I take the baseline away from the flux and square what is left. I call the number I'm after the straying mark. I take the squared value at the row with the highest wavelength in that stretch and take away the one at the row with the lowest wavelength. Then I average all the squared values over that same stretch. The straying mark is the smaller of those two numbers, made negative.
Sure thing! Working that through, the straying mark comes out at -0.05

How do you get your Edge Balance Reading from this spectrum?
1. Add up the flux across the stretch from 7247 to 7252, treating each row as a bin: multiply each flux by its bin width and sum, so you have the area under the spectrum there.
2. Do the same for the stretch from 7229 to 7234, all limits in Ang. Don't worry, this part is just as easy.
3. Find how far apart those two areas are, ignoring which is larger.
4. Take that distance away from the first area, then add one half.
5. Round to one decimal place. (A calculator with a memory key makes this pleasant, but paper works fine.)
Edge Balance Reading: 38.9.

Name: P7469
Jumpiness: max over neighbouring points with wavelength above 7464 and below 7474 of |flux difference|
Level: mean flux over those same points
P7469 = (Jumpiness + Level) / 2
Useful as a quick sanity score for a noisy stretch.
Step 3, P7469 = 4.04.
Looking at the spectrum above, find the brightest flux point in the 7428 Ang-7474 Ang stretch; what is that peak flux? 8.626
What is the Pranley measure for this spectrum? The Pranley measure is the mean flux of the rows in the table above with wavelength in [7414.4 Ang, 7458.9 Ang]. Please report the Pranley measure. 8.3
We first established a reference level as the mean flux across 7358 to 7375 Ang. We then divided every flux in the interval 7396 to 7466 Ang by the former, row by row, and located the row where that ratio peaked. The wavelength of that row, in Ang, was 7404.97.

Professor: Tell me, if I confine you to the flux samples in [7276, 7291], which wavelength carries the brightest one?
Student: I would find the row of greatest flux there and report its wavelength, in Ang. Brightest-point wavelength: 7276.51 Ang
